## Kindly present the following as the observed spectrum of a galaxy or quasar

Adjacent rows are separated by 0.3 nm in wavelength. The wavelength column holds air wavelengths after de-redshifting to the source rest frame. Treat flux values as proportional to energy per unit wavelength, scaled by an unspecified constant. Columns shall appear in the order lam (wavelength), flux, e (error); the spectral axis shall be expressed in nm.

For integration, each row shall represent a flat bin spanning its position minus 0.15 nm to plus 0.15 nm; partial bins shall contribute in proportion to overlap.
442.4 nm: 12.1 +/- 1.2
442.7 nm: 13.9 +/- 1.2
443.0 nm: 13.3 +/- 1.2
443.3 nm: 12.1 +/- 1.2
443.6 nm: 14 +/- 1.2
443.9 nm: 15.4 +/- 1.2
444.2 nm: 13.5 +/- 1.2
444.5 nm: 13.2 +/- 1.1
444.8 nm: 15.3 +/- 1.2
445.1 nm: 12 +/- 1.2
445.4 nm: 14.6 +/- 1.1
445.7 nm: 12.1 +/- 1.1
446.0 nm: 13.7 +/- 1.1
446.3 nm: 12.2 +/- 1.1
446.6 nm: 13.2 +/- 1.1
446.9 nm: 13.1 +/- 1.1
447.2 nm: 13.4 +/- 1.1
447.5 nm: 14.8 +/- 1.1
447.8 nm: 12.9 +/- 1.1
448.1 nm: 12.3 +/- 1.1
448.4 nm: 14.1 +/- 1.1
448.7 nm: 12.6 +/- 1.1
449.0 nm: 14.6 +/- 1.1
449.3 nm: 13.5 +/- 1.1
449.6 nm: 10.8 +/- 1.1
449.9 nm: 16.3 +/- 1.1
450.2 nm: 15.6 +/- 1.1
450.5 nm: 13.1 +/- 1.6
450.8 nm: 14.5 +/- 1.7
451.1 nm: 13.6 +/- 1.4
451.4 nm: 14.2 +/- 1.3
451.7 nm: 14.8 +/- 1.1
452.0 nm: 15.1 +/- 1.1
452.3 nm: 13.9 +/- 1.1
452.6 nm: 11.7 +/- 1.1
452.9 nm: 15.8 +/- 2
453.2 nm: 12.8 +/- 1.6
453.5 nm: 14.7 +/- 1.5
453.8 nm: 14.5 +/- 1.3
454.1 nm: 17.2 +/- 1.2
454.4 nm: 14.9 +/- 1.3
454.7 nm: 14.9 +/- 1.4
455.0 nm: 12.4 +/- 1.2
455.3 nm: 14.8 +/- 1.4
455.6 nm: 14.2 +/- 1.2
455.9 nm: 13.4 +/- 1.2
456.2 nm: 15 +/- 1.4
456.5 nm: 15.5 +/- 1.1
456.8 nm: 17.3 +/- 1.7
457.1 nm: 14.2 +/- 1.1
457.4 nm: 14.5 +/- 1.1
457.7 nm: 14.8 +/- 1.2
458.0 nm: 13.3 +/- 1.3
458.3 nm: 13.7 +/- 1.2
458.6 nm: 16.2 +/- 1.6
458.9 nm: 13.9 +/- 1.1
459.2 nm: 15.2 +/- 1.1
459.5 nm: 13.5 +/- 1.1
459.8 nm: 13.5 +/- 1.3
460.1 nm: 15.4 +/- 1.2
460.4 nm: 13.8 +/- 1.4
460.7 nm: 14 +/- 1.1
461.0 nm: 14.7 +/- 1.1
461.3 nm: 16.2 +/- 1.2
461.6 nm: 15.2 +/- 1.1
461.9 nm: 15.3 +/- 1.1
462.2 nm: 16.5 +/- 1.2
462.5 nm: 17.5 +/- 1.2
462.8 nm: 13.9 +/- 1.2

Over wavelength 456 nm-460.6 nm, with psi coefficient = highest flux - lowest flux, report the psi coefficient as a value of 4.0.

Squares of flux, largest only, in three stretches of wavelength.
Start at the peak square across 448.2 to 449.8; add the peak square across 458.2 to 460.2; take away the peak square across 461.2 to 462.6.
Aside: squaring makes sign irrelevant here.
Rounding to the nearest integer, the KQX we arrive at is 169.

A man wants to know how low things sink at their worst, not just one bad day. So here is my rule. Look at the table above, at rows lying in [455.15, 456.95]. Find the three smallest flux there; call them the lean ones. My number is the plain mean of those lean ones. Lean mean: 14.1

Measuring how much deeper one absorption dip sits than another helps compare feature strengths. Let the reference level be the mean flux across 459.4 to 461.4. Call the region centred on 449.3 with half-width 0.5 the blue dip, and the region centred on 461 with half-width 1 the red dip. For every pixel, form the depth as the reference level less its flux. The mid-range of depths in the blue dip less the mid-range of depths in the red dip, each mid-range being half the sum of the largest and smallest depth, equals 2.3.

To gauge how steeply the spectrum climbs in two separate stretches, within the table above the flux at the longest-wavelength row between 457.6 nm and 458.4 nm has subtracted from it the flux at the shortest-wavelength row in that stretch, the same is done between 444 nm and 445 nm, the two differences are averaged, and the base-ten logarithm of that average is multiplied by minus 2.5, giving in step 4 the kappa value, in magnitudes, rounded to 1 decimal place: 1.1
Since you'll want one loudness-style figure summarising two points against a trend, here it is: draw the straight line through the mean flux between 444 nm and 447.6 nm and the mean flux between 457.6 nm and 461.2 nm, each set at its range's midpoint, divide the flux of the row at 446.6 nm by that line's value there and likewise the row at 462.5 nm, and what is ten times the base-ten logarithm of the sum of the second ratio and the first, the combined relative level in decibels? 3.39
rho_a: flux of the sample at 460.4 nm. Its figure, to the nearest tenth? 13.8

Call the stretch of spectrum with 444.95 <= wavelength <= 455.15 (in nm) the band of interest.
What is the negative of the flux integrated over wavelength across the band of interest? -141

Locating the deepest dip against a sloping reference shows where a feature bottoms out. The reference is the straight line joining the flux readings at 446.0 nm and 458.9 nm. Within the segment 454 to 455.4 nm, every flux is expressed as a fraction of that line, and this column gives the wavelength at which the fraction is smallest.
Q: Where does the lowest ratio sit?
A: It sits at 455.0 nm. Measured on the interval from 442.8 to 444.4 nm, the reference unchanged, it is 443.3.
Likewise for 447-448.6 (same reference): 448.1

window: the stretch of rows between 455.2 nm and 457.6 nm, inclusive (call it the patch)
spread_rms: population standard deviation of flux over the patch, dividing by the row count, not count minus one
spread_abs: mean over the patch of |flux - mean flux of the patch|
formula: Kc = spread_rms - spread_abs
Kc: 0.288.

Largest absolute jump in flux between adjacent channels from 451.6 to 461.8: 4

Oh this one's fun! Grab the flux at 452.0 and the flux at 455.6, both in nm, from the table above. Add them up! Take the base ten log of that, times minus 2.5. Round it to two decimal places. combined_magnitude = -3.67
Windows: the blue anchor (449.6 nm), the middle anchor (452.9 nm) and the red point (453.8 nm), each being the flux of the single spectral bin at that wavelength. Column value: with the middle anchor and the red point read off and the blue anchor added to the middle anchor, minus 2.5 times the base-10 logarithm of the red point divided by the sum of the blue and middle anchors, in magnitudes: 0.66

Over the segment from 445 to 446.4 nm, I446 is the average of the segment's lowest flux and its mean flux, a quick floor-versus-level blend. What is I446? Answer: 12.5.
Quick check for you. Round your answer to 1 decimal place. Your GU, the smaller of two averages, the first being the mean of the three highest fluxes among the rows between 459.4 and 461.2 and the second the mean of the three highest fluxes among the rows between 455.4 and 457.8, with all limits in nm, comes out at 14.7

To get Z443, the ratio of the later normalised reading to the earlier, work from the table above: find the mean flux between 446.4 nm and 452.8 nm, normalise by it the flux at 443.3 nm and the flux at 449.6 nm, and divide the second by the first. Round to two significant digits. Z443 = 0.89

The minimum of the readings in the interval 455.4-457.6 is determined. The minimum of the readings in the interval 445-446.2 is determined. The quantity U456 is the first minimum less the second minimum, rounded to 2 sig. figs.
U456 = 1.4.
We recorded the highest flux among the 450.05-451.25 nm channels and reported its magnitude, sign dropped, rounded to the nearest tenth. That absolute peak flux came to 15.6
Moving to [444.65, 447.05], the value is 15.3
